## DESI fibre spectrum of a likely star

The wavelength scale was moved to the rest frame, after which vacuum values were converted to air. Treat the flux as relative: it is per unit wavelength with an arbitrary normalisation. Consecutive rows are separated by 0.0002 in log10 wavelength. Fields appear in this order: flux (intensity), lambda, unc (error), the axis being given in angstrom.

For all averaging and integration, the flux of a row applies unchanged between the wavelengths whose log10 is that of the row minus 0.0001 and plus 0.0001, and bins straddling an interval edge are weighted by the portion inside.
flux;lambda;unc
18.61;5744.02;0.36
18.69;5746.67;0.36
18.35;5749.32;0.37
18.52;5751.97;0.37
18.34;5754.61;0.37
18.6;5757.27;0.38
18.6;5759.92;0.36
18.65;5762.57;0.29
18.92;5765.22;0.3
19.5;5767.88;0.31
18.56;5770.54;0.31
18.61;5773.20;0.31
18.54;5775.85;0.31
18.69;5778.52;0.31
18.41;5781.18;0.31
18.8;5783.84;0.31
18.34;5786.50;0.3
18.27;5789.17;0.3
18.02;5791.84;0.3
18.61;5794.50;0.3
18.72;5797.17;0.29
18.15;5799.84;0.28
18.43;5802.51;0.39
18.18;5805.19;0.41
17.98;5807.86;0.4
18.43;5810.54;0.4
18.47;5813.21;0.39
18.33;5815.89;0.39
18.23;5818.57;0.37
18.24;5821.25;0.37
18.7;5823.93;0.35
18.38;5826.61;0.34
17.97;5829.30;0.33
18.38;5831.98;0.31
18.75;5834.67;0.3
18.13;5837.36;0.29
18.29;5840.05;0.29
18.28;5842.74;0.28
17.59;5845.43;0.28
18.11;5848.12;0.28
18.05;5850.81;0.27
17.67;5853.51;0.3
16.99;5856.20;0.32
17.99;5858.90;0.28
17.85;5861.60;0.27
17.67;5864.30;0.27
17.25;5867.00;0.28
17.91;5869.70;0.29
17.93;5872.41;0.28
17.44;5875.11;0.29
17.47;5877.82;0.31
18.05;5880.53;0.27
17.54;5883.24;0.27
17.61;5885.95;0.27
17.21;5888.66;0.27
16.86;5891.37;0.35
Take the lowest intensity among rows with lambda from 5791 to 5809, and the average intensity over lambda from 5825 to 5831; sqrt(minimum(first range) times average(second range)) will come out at 18.1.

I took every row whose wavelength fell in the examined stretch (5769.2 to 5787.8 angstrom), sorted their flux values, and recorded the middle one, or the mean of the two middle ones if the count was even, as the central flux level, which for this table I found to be 18.6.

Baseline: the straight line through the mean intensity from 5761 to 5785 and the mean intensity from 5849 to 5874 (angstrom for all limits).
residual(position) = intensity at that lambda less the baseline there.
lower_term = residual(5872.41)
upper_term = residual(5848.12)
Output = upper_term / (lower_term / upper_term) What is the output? 0.2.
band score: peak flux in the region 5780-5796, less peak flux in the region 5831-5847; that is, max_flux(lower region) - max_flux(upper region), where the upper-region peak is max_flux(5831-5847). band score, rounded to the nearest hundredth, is 0.05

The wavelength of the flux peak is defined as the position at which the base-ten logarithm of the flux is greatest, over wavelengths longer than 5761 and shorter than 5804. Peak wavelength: 5767.88 angstrom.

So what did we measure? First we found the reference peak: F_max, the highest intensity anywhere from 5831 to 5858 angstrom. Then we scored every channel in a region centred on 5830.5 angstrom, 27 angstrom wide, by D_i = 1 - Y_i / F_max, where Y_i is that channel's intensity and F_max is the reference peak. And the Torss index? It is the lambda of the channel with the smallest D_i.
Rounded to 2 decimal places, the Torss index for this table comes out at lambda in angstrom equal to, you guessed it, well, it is 5834.67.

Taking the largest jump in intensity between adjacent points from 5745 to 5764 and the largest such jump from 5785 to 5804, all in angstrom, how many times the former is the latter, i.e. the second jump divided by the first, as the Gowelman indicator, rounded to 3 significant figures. 1.74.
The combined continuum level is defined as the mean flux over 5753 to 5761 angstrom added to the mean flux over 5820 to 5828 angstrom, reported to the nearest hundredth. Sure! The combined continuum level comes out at 36.95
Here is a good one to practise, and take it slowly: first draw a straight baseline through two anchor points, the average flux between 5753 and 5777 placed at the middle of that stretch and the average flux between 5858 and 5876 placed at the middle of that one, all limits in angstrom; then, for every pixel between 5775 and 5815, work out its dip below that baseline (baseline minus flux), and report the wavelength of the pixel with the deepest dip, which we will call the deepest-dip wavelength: 5791.84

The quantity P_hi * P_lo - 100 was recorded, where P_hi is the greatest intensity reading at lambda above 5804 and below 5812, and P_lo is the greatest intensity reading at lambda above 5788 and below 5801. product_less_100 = 245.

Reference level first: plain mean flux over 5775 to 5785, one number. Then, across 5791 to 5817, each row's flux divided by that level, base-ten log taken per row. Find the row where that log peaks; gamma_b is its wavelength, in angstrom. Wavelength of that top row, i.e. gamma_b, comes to 5797.17 angstrom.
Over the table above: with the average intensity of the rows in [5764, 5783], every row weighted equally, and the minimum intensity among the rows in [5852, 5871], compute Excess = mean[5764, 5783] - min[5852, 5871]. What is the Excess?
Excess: 1.8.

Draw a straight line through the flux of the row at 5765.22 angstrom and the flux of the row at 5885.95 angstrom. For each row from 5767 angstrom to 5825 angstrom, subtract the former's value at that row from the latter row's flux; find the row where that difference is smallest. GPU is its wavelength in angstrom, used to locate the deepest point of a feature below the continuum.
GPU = 5791.84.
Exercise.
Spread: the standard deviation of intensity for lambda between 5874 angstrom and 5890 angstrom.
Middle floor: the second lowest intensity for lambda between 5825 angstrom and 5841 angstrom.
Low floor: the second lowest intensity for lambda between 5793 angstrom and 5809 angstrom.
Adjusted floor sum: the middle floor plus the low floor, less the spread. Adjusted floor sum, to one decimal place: 36.0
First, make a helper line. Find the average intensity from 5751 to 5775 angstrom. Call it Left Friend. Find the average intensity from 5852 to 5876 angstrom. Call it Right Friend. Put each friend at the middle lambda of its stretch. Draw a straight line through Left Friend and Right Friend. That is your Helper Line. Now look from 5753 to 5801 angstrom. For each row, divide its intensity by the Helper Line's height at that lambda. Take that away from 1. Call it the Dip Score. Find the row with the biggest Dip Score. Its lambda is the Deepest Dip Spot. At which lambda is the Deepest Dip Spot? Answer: 5754.61 angstrom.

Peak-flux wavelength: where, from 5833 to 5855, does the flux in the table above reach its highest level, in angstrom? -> 5834.67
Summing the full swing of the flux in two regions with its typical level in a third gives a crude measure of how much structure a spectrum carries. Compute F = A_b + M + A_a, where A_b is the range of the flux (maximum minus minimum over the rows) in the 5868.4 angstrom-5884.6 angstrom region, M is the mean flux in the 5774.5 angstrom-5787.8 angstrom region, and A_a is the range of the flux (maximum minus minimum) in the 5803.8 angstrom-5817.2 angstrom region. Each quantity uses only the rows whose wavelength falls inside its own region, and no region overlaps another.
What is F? 19.7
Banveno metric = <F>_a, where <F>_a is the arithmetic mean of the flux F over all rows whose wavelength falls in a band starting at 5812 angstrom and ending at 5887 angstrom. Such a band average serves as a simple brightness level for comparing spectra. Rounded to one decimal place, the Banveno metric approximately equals 18.0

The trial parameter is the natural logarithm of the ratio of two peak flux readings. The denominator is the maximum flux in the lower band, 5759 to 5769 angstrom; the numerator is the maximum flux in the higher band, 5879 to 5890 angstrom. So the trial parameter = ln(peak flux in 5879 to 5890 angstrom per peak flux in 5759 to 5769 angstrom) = -0.08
